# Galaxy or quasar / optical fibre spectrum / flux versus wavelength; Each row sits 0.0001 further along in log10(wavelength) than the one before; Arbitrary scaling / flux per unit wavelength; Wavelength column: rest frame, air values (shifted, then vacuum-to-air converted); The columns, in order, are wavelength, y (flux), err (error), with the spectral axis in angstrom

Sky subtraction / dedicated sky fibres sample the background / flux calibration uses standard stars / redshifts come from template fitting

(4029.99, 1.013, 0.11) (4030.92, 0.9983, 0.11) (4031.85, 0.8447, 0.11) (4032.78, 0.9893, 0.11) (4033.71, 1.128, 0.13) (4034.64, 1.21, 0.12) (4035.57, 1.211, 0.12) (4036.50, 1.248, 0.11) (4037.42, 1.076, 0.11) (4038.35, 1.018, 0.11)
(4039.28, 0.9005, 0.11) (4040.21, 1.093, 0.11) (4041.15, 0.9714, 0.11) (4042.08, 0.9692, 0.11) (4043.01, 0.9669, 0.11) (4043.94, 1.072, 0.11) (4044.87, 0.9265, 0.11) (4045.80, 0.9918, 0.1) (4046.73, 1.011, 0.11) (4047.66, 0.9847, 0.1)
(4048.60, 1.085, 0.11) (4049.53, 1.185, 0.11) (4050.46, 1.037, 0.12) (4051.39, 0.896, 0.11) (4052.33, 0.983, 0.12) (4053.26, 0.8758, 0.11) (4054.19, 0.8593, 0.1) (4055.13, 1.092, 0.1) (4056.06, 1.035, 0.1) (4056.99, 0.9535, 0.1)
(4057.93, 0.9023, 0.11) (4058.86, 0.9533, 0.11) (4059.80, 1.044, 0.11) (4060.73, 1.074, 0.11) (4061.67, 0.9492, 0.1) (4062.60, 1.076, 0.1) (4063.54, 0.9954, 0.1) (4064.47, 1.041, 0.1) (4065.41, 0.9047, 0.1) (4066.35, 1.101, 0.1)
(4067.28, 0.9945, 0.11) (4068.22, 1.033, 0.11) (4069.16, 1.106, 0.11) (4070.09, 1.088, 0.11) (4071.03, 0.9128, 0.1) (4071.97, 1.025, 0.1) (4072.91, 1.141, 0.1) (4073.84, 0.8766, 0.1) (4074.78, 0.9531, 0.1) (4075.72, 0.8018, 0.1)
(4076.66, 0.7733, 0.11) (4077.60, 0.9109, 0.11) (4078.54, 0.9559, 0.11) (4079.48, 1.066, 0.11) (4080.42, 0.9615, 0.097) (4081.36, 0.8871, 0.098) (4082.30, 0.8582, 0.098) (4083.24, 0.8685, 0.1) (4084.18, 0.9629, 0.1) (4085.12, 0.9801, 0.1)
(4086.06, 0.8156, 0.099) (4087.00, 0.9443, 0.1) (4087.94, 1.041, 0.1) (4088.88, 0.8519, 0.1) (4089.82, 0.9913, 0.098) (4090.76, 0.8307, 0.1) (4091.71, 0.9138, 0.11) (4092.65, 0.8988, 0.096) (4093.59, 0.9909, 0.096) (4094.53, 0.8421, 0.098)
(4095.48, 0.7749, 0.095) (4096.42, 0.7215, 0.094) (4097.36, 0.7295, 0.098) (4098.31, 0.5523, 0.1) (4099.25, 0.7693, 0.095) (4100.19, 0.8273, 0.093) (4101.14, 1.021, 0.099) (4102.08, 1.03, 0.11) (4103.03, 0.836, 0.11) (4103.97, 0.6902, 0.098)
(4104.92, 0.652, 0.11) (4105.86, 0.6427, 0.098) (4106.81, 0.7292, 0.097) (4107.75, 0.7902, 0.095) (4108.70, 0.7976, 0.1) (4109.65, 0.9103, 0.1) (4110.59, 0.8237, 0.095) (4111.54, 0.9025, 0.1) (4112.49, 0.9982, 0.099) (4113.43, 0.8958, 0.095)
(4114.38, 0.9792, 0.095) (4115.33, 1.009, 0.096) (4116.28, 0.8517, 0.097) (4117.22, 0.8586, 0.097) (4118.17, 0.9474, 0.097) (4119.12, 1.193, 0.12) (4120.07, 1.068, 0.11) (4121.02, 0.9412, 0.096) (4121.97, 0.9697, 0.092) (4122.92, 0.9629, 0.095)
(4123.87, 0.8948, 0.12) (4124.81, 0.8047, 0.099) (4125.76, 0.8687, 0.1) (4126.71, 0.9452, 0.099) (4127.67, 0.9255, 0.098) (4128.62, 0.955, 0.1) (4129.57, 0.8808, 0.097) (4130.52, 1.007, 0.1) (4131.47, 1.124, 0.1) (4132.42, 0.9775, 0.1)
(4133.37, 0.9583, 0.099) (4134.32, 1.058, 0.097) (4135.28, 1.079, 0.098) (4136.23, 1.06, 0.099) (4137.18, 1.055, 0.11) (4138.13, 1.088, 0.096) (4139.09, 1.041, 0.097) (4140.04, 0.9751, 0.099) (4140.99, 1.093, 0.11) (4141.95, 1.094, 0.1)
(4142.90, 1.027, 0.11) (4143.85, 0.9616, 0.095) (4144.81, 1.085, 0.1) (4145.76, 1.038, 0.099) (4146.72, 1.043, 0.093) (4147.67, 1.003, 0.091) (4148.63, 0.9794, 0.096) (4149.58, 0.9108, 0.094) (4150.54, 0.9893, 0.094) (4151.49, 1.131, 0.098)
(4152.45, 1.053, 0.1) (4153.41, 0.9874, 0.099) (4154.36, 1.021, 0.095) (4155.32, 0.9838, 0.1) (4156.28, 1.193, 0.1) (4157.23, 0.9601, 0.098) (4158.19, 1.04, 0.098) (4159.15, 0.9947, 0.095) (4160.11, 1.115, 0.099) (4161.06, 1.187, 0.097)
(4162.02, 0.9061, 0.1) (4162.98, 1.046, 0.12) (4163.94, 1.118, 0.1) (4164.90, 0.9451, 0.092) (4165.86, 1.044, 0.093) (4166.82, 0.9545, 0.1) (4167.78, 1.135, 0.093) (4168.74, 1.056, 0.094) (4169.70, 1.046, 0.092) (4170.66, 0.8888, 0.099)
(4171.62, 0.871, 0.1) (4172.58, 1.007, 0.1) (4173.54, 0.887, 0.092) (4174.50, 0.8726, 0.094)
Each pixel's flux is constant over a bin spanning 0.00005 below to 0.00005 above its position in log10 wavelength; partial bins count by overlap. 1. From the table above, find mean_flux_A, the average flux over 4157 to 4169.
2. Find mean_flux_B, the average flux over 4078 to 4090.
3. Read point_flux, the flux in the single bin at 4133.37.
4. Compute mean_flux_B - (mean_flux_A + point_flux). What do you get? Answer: -1.06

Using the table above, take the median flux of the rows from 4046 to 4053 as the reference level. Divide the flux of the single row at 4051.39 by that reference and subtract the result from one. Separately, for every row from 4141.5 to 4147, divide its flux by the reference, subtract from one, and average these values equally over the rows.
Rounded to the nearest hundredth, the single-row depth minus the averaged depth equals 0.14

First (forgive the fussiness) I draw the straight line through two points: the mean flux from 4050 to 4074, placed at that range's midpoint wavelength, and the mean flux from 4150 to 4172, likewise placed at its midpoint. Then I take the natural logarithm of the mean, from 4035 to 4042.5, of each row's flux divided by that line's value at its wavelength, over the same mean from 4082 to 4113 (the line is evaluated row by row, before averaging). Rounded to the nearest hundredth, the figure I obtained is 0.24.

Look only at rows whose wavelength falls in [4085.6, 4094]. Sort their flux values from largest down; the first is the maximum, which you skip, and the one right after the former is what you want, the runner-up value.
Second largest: 0.9913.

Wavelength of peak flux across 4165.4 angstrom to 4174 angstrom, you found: 4167.78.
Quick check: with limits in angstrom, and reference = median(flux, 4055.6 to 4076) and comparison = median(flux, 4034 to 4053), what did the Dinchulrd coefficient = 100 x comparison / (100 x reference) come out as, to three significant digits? 1.00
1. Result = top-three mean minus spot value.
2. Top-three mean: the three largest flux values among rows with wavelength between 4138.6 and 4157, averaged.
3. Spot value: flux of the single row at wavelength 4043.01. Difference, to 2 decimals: 0.17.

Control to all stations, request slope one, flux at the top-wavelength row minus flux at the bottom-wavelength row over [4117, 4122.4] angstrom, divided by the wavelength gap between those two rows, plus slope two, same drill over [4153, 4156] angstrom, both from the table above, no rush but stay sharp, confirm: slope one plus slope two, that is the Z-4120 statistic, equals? 0.022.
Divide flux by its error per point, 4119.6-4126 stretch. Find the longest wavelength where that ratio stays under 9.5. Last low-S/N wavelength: 4125.76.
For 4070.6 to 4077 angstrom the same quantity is 4076.66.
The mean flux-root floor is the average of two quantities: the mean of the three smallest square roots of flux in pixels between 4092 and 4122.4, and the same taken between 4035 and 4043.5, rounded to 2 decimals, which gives 0.88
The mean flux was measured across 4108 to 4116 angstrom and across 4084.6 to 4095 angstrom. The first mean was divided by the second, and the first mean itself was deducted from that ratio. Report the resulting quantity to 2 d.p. 0.08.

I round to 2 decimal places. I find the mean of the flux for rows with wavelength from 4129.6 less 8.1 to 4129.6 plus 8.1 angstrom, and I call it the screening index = 0.97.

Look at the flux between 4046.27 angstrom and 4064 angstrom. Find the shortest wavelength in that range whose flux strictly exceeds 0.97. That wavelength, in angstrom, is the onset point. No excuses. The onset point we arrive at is 4046.73 angstrom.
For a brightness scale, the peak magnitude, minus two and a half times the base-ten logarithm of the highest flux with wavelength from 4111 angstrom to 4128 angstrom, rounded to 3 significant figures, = -0.192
